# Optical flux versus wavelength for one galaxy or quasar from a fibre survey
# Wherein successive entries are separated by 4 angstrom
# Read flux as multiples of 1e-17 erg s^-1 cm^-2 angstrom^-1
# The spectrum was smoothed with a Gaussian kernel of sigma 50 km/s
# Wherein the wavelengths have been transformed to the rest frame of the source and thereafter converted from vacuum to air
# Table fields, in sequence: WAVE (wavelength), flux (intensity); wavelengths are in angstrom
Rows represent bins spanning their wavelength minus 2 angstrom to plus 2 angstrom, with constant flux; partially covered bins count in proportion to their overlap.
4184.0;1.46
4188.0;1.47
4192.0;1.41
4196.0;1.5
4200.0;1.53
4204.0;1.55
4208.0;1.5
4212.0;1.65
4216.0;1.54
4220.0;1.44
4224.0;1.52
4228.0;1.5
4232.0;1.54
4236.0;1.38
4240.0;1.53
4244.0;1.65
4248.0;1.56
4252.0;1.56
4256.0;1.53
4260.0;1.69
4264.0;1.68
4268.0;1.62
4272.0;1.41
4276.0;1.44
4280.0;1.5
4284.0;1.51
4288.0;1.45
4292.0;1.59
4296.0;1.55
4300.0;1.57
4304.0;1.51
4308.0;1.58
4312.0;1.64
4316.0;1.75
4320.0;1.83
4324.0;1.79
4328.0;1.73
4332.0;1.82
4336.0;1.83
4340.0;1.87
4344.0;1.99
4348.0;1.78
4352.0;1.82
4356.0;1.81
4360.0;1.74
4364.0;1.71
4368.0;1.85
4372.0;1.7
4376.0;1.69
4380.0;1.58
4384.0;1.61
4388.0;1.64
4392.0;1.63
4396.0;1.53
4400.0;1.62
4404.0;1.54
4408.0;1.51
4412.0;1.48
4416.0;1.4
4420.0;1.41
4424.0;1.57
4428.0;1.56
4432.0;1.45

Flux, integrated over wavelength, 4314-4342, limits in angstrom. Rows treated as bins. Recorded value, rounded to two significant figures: 50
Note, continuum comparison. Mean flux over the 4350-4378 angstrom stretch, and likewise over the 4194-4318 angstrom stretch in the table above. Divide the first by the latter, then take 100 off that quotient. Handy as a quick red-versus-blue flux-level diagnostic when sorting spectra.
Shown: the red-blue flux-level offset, -98.9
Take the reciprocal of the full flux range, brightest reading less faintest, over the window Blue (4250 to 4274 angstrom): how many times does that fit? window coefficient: 3.6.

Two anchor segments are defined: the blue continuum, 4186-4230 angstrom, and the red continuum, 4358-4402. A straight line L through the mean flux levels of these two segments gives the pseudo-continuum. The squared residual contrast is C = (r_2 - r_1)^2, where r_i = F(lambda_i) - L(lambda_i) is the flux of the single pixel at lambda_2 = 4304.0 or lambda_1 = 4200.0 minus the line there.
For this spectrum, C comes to 0.013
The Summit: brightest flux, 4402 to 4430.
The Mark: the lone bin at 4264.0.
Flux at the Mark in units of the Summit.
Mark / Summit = 1.07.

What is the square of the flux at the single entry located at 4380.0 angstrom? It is 2.5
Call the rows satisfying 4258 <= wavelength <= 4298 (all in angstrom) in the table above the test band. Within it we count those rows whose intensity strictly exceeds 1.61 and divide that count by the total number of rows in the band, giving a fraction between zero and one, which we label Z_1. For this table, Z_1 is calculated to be 0.30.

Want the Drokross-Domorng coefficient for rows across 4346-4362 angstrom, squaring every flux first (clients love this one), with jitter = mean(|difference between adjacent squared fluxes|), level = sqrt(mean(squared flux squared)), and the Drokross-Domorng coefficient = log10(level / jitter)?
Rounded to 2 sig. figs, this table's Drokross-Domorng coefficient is 1.3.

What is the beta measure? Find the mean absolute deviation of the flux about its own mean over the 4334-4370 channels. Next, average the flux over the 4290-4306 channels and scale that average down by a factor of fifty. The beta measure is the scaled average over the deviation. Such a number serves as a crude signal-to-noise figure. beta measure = 0.56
